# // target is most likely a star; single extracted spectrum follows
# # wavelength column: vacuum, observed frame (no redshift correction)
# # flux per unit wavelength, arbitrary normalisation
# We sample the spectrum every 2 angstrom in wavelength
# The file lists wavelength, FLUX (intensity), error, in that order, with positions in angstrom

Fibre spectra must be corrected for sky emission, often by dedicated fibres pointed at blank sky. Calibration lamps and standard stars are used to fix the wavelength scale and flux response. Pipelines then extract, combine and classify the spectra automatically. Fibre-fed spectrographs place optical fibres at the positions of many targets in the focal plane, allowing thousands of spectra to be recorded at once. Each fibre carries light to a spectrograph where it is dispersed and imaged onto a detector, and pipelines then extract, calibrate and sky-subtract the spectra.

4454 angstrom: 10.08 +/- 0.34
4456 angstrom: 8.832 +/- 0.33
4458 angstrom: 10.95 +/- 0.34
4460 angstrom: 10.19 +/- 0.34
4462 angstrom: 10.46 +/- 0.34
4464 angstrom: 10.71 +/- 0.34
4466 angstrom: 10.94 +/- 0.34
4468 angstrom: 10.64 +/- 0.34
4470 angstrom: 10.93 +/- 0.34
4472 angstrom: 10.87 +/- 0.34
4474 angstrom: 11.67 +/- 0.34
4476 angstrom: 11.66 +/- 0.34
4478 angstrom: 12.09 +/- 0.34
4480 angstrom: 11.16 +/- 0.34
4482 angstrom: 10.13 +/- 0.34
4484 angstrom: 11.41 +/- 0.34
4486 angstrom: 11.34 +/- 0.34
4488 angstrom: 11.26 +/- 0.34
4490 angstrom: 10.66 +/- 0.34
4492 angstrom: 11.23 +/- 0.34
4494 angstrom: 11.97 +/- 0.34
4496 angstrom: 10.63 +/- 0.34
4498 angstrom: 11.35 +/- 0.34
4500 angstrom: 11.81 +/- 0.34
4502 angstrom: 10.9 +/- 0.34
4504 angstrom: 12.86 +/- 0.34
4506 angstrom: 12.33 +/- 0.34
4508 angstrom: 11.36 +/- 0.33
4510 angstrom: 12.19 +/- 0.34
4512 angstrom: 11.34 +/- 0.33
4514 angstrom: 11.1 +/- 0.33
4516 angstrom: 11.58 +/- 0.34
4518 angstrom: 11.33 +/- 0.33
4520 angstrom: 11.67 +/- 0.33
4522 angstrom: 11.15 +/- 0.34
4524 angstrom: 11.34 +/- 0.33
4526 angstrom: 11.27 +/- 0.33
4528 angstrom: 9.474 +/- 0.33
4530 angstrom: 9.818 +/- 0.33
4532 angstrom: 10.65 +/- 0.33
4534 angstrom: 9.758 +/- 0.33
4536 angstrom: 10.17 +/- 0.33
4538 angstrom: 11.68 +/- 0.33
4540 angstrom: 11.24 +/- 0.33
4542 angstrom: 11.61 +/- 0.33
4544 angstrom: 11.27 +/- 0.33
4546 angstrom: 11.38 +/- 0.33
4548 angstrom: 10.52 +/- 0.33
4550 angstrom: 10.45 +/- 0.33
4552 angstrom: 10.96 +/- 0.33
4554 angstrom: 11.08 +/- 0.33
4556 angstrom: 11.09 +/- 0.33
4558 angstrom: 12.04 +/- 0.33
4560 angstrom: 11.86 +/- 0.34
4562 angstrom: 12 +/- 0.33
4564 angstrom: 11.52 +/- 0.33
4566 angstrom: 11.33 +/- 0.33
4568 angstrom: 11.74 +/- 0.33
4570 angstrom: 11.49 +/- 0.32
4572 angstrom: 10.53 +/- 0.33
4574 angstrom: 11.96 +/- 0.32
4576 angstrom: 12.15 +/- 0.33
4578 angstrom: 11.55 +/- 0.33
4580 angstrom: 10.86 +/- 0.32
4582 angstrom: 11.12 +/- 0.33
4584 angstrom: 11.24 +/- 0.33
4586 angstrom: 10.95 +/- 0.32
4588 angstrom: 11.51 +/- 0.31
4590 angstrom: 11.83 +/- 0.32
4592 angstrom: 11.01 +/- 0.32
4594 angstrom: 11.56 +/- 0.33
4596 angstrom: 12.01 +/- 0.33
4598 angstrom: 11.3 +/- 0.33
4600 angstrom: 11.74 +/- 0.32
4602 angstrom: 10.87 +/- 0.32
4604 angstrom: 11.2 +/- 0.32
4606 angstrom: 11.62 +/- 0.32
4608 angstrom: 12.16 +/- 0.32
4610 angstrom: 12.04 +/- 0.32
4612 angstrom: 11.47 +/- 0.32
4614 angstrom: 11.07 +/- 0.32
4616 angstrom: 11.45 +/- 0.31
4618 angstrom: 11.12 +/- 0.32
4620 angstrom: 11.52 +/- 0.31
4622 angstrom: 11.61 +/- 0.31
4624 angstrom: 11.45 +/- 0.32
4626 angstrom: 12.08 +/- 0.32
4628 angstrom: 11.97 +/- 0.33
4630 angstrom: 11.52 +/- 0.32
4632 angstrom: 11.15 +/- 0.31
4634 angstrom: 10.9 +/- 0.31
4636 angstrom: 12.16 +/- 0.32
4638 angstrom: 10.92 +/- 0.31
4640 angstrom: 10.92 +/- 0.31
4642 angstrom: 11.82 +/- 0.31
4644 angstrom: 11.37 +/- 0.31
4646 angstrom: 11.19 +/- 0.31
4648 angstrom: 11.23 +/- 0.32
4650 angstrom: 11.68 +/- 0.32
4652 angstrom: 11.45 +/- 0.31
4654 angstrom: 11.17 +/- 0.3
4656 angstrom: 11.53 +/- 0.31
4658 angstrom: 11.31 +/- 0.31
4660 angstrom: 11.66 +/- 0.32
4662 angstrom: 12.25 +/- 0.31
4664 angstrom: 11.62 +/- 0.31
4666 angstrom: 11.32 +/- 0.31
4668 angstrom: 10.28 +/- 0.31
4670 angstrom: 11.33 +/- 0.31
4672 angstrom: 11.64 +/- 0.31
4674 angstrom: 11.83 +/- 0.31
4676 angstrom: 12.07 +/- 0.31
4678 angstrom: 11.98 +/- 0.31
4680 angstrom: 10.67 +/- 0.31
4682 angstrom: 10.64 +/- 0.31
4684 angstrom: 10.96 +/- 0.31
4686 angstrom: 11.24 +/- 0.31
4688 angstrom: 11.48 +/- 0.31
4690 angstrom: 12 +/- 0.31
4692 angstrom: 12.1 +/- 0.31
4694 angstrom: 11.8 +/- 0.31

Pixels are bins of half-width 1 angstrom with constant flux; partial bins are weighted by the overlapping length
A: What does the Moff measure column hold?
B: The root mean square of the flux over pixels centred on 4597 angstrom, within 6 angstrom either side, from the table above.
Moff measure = 11.42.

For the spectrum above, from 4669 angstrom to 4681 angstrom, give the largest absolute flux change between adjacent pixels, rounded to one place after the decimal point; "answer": 1.3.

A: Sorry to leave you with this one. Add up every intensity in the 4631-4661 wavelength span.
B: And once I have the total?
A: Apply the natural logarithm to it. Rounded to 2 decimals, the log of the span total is 5.14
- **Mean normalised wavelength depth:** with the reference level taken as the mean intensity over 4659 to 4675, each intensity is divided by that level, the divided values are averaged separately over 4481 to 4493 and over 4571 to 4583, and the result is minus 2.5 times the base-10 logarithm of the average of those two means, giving 0.0295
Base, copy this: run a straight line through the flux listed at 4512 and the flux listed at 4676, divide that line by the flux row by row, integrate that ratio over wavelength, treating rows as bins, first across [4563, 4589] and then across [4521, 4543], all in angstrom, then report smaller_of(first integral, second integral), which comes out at 24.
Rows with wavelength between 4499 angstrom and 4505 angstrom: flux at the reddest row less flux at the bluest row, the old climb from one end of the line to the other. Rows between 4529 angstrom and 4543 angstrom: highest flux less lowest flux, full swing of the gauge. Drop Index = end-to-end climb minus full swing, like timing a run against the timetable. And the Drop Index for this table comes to -0.9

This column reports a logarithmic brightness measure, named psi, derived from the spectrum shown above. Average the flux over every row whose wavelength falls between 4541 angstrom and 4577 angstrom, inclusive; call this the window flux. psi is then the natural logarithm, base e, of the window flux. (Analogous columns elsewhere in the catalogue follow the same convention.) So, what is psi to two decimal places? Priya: 2.43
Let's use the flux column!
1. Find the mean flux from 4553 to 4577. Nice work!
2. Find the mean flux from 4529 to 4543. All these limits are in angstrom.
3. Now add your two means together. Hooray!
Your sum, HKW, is 22.3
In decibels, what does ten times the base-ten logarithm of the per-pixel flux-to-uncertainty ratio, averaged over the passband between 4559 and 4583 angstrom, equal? 15.45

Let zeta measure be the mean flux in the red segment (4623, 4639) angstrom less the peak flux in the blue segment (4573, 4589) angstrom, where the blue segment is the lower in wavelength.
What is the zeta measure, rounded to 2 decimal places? -0.63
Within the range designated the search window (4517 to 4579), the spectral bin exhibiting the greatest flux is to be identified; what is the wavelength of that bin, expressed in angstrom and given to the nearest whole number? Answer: 4576 angstrom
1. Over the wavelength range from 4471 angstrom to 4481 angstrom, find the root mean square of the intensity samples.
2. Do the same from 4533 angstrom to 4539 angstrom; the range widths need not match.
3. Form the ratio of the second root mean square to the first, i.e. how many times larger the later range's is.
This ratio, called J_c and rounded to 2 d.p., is 0.92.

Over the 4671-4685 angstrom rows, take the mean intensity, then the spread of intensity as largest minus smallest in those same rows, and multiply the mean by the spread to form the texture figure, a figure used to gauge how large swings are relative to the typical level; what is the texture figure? 16.3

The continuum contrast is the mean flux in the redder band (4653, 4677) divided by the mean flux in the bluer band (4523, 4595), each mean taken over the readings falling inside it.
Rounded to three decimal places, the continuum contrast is 1.030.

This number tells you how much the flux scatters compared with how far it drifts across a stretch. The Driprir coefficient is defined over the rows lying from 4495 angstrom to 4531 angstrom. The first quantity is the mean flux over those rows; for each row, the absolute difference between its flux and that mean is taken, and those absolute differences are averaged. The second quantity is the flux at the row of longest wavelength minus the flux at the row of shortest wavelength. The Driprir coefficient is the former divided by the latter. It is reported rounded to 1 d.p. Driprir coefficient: -0.7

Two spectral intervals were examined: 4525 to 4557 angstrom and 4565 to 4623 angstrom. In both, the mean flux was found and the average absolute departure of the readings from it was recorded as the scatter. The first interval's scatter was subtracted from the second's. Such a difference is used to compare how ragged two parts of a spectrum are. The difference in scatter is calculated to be -0.24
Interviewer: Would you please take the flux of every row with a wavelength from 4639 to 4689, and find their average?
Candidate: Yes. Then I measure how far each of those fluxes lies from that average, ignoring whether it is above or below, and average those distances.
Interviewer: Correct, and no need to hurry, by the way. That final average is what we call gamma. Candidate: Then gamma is 0.35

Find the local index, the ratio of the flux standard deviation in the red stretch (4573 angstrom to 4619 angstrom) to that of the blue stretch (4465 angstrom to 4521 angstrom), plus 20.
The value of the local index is 20.7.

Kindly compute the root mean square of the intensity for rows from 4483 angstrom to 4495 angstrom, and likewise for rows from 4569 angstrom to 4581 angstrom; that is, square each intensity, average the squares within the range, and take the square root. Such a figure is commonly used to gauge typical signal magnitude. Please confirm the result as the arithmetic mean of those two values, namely 11.4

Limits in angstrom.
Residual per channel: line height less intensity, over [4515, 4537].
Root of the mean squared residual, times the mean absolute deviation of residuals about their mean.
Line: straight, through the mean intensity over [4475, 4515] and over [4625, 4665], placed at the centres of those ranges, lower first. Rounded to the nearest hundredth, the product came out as 0.73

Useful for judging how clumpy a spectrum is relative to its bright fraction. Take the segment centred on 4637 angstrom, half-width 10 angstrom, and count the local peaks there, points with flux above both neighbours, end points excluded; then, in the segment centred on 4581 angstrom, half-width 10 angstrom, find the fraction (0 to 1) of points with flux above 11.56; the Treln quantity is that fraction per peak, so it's 0.15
